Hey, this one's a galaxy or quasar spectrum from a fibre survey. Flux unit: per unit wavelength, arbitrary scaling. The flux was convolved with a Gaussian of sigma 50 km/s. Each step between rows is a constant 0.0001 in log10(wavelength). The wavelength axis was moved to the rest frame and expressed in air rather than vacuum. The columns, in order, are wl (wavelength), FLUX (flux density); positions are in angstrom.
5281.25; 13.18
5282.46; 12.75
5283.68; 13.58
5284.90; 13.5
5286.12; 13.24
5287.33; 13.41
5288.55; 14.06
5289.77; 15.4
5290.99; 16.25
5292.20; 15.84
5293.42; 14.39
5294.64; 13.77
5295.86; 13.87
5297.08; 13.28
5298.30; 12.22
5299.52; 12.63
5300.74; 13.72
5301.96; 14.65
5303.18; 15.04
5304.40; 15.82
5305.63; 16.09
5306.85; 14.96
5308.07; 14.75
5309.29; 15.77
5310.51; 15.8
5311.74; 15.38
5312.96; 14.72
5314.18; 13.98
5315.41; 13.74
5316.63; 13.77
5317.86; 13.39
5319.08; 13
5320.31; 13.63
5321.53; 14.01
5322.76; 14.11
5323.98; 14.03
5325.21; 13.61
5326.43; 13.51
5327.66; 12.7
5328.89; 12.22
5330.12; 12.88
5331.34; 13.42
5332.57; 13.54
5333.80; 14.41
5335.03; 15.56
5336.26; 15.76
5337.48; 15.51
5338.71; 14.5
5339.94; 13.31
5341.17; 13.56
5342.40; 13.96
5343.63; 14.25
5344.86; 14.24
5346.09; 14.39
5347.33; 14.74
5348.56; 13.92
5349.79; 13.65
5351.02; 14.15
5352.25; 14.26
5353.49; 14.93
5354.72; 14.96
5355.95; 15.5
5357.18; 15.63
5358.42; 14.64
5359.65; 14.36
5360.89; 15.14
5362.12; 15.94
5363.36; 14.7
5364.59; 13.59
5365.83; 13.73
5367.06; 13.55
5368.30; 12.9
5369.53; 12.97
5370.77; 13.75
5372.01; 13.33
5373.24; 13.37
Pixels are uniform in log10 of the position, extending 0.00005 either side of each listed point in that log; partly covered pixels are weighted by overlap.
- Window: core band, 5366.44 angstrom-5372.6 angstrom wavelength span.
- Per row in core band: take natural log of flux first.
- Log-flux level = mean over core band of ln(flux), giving 2.59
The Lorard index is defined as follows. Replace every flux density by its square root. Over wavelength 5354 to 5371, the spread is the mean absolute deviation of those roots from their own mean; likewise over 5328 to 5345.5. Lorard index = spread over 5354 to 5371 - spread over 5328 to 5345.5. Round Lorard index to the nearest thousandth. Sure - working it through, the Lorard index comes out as 0.002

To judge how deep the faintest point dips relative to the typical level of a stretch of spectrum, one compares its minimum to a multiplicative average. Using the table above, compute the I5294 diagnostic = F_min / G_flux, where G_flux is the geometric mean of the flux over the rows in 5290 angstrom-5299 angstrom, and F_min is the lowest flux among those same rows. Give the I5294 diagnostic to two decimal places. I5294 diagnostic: 0.86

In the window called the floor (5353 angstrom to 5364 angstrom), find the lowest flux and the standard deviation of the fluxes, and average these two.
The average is 7.4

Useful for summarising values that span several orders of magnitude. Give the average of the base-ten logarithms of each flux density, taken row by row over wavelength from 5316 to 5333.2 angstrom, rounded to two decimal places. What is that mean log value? 1.13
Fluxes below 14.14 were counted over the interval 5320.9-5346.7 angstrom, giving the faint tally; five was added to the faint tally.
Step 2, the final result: 18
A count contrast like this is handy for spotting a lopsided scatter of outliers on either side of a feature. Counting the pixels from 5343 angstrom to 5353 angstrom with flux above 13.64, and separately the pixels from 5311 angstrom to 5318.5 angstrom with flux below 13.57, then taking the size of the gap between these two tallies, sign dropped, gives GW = 7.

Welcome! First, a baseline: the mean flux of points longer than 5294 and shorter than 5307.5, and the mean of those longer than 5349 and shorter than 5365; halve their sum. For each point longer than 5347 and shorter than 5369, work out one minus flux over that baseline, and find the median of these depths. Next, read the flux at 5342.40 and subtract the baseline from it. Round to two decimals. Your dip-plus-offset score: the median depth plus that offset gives -0.50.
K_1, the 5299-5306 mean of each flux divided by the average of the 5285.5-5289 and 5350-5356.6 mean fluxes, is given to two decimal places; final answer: 1.03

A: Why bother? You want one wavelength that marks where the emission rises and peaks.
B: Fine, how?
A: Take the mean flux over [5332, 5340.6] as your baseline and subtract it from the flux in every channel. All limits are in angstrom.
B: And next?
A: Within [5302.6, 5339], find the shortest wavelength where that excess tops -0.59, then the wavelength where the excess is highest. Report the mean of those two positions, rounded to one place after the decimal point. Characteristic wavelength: 5304.4 angstrom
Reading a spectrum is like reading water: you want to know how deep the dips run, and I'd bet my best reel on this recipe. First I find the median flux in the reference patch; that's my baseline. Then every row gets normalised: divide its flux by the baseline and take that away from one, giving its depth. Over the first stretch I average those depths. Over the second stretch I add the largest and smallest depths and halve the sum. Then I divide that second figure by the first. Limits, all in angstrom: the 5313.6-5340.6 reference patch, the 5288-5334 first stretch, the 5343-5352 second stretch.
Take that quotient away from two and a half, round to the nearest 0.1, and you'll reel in 1.4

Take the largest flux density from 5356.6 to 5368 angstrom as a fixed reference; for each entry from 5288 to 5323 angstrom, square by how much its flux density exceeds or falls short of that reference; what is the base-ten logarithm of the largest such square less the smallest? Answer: 1.14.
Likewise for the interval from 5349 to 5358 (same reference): 0.71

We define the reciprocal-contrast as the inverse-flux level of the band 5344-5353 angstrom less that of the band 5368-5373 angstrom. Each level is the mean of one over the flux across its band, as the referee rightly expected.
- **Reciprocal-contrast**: -0.0051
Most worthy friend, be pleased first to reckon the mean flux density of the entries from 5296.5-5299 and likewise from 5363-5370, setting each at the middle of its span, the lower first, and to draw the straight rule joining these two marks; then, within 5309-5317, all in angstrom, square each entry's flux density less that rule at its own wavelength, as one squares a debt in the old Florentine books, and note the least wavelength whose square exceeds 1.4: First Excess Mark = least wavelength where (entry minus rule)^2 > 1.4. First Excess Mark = 5309.29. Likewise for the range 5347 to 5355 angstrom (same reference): 5347.33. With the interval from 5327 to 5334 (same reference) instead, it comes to 5333.80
